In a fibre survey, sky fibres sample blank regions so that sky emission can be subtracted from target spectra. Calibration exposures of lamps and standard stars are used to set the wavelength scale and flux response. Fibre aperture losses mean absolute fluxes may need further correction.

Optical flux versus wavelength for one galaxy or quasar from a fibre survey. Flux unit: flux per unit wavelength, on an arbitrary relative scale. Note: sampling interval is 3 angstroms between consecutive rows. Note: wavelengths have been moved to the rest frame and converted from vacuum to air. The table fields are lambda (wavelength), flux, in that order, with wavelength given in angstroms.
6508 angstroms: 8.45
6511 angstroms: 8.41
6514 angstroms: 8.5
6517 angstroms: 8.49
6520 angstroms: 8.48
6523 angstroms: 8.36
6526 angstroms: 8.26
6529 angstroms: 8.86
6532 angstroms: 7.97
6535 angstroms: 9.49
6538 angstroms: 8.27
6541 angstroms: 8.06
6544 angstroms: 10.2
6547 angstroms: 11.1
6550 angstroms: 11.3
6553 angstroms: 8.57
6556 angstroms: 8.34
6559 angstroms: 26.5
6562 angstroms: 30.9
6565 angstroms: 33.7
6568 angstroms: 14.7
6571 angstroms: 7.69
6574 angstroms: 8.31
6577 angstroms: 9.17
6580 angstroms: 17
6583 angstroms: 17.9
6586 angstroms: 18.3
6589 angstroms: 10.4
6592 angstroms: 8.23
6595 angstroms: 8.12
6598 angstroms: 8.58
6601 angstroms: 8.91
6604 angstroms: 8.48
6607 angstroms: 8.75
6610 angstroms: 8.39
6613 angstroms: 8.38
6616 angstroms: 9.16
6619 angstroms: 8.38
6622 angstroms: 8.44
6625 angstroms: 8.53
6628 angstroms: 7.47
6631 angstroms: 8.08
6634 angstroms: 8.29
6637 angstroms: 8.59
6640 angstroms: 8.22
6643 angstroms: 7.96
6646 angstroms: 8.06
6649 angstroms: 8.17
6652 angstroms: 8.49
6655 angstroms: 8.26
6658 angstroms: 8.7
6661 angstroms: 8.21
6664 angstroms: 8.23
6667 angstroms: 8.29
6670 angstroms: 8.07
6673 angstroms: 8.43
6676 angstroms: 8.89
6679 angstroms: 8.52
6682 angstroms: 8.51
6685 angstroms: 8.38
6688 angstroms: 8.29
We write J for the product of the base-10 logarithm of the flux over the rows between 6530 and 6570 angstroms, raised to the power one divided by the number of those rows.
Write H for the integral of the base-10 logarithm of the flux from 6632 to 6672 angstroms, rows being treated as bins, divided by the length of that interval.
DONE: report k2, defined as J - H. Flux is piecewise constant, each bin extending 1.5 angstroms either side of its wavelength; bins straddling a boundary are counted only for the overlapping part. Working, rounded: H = 0.917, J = 1.08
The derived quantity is 0.2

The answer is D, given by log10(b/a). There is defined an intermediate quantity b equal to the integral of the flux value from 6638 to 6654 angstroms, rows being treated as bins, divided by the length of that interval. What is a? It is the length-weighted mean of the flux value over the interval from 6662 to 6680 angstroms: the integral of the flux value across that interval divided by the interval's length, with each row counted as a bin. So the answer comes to -0.01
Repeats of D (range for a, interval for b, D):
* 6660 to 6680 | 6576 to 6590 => 0.25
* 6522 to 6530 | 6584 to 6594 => 0.16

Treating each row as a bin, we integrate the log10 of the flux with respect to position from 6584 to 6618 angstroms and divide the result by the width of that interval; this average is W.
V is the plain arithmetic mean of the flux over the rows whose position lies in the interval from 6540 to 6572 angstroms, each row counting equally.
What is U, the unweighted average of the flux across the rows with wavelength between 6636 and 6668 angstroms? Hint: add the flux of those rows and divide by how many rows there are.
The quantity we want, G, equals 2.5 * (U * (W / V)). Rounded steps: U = 8.3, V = 15.6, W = 0.97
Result 1.3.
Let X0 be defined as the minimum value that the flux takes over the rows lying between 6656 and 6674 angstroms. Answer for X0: 8.07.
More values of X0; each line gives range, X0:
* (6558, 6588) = 7.69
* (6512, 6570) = 7.97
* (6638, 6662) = 7.96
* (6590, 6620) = 8.12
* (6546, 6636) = 7.47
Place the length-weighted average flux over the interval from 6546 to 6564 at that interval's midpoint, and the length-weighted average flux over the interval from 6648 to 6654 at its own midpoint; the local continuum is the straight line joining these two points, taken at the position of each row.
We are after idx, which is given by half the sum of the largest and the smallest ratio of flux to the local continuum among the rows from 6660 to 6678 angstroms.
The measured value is 1.3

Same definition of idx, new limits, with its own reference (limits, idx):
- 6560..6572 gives 1.3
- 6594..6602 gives 0.7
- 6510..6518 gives 0.4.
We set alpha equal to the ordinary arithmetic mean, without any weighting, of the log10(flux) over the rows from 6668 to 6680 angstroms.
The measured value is 0.93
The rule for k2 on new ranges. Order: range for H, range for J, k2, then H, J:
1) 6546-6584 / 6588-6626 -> -0.2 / 1.139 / 0.94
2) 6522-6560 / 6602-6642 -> -0.1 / 0.985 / 0.92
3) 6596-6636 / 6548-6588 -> 0.2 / 0.926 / 1.14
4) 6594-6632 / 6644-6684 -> 0.0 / 0.926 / 0.92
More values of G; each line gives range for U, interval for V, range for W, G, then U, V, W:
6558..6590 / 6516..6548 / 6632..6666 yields 4.6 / 17.7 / 8.9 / 0.92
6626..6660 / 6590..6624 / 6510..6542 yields 2.2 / 8.2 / 8.5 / 0.93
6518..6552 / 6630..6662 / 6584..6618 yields 2.7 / 9.1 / 8.3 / 0.97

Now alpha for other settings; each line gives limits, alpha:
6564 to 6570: 1.35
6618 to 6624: 0.92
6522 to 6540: 0.93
